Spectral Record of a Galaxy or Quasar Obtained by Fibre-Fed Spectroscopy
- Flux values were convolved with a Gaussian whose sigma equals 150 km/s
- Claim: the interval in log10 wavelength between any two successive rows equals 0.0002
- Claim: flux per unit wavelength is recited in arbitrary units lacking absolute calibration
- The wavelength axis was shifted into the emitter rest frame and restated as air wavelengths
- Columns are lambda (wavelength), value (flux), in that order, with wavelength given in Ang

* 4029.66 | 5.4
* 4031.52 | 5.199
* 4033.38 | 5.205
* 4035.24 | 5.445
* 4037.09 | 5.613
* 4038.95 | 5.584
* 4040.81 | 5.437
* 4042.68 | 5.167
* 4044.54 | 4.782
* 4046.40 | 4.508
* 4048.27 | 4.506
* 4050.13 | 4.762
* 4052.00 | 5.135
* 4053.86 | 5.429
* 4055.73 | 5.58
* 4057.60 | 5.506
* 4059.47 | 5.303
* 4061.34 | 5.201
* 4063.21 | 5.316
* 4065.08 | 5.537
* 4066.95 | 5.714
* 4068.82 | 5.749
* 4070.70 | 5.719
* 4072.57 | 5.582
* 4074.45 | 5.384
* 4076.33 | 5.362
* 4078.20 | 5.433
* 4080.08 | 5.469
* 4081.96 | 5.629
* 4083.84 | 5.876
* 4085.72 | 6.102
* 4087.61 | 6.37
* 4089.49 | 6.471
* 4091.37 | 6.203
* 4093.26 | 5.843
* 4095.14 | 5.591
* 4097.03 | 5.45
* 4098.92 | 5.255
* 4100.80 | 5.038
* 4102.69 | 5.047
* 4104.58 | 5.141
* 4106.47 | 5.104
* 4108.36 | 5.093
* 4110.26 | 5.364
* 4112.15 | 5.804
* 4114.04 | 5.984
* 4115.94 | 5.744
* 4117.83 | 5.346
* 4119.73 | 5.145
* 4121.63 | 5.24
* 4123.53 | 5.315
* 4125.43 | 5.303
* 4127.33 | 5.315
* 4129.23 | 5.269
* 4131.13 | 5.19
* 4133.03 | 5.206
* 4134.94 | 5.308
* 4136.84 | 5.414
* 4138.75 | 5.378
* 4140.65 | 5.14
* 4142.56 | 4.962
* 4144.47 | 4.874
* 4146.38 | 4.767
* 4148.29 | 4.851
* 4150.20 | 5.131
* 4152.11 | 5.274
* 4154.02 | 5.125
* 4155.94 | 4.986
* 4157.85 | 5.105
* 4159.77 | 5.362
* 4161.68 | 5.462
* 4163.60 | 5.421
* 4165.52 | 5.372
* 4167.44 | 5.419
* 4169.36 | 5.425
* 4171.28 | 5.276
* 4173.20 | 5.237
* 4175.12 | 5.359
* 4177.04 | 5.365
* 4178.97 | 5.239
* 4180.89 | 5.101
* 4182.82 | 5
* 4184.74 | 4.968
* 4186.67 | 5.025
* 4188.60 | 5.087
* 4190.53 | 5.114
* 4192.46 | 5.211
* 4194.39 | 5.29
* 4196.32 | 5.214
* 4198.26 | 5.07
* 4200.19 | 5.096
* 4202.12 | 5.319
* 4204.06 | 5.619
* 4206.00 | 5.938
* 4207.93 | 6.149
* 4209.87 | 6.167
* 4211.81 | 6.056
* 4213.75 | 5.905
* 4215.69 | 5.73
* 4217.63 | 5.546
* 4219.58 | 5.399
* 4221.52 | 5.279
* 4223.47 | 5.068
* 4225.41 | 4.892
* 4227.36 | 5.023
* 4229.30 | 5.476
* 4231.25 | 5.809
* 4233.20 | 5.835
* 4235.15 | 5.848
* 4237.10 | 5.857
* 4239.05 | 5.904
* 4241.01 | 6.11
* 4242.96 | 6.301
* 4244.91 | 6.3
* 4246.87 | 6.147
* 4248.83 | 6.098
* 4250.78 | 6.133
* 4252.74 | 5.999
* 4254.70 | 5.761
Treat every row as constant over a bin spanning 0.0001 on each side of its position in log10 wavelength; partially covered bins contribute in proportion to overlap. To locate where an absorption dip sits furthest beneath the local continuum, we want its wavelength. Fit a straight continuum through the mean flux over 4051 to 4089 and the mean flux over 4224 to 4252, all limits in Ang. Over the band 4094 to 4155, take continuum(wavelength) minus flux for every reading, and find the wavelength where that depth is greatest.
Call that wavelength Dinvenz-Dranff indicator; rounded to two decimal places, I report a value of 4146.38 Ang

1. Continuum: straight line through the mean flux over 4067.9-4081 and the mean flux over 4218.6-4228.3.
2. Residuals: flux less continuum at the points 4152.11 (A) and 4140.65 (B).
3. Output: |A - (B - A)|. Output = 0.12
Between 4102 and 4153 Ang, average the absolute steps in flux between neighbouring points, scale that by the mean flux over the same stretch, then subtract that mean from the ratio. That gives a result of -5.2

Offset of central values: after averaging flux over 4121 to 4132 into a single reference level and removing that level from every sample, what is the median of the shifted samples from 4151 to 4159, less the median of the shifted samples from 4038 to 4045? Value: -0.2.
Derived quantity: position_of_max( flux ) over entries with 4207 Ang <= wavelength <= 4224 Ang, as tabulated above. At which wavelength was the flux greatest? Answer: 4209.87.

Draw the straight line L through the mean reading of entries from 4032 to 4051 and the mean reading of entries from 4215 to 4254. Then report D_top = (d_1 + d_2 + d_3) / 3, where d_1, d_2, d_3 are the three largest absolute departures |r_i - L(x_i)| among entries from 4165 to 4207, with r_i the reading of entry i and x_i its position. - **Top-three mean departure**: 0.58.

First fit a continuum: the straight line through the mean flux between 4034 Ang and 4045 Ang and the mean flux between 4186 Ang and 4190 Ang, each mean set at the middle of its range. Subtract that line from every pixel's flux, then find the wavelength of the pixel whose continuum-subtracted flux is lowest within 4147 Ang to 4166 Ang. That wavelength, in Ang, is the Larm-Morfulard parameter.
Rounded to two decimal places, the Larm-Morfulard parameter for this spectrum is 4148.29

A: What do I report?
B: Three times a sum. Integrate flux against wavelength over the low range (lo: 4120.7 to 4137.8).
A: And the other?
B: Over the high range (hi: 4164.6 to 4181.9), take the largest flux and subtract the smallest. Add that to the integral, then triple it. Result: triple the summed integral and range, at 272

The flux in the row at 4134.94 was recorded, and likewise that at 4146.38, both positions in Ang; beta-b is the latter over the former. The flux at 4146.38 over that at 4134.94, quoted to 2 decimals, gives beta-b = 0.90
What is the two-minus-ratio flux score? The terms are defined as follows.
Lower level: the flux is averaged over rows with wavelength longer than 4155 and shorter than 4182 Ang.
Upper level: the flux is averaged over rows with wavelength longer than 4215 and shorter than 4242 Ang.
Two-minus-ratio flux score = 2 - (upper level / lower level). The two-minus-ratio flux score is 0.95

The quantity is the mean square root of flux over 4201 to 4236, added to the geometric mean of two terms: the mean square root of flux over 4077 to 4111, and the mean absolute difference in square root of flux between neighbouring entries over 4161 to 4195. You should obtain 2.56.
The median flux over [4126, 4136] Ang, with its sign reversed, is -5.27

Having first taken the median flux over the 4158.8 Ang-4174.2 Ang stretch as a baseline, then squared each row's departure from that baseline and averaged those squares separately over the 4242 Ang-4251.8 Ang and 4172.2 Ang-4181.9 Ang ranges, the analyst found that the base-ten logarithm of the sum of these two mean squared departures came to -0.17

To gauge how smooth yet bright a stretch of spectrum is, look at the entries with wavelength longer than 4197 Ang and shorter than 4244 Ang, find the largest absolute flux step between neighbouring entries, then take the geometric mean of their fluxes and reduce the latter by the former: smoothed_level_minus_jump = 5.17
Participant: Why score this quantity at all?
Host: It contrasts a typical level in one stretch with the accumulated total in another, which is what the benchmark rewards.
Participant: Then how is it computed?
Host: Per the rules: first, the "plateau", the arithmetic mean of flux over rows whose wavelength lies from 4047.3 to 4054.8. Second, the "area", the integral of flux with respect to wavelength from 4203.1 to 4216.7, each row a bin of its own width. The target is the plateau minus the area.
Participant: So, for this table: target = -76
